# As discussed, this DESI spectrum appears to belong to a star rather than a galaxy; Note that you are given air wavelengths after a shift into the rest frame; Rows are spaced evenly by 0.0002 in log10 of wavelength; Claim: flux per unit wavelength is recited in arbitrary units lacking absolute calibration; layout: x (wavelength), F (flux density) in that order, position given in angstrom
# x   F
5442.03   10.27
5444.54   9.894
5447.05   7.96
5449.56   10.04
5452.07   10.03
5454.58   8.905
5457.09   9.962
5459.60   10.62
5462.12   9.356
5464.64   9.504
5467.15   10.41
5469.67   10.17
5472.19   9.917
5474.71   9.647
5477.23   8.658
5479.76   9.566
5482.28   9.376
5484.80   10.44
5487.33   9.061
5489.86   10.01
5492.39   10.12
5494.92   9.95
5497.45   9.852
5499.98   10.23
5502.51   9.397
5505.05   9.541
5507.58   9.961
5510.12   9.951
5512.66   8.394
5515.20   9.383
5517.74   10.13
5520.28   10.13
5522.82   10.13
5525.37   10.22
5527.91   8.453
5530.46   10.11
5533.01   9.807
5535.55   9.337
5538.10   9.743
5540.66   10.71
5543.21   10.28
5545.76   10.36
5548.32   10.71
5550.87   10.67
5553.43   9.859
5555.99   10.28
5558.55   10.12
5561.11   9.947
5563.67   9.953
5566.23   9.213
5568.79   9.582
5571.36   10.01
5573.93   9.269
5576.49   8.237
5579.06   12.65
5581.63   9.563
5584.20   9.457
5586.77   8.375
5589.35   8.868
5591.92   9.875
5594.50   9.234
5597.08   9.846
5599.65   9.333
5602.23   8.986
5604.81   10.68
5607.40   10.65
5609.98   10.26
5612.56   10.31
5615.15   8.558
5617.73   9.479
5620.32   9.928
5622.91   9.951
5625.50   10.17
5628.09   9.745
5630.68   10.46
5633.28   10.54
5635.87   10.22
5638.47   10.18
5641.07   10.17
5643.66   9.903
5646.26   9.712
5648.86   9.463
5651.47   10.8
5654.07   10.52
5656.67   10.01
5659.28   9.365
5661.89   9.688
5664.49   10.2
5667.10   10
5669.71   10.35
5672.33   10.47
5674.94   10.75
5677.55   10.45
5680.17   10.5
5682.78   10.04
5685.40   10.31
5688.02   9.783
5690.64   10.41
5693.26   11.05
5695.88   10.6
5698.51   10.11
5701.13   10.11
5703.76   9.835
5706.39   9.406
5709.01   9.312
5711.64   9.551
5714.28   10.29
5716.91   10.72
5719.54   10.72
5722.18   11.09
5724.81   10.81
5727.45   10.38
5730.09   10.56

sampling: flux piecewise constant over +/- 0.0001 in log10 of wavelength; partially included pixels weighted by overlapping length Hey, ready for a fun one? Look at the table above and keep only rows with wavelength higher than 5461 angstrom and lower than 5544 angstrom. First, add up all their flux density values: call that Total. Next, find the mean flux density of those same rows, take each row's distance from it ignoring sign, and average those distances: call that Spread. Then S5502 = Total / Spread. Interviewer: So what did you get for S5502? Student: 741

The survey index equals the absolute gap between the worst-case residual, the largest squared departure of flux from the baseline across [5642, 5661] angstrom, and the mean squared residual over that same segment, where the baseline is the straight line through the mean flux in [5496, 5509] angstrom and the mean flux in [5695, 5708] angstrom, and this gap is 0.5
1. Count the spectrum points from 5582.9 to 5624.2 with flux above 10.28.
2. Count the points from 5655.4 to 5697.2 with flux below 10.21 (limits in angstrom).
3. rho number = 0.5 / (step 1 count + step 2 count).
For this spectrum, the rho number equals 0.0500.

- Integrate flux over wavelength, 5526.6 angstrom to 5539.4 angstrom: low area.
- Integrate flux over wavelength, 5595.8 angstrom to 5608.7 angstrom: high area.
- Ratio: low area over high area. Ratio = 0.95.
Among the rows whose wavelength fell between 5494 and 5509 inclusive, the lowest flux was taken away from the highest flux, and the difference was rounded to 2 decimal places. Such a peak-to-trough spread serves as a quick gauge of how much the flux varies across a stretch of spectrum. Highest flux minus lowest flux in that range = 0.83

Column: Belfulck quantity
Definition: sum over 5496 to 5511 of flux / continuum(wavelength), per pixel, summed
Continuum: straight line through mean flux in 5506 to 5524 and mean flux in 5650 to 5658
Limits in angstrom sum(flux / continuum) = 6.1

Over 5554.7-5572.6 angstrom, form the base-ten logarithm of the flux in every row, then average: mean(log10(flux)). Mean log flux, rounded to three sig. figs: 0.994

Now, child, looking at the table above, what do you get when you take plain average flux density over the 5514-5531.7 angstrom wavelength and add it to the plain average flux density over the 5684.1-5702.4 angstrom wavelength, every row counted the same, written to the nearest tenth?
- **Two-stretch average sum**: 20.1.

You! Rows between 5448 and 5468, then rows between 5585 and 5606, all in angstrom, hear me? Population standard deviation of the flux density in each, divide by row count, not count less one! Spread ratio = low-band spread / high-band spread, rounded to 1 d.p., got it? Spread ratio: 0.8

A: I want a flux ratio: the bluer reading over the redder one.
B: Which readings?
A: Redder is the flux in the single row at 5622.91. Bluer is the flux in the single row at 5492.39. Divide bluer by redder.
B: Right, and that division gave 1.02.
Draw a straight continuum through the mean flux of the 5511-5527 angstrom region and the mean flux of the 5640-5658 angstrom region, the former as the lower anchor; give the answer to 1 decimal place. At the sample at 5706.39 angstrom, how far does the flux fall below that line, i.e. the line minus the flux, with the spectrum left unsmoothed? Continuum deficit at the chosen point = 0.8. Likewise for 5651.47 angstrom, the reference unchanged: -0.7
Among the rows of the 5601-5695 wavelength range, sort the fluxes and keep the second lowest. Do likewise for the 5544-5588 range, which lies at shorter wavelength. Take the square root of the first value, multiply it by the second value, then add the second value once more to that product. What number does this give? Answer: 33.5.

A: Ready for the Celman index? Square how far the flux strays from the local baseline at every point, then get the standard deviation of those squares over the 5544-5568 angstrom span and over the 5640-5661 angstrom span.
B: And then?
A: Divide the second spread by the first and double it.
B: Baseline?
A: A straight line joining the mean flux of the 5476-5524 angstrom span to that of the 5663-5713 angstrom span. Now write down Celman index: 1.5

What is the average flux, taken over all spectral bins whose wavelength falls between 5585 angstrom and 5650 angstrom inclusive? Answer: 9.80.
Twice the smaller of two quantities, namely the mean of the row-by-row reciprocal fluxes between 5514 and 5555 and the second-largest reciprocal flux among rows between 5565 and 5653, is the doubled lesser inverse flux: 0.201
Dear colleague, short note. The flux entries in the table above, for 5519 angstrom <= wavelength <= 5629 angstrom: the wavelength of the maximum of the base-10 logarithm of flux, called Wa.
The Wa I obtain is 5579.06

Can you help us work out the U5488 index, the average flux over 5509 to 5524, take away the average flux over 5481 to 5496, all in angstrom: -0.14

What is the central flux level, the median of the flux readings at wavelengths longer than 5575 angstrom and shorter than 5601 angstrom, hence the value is 9.4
